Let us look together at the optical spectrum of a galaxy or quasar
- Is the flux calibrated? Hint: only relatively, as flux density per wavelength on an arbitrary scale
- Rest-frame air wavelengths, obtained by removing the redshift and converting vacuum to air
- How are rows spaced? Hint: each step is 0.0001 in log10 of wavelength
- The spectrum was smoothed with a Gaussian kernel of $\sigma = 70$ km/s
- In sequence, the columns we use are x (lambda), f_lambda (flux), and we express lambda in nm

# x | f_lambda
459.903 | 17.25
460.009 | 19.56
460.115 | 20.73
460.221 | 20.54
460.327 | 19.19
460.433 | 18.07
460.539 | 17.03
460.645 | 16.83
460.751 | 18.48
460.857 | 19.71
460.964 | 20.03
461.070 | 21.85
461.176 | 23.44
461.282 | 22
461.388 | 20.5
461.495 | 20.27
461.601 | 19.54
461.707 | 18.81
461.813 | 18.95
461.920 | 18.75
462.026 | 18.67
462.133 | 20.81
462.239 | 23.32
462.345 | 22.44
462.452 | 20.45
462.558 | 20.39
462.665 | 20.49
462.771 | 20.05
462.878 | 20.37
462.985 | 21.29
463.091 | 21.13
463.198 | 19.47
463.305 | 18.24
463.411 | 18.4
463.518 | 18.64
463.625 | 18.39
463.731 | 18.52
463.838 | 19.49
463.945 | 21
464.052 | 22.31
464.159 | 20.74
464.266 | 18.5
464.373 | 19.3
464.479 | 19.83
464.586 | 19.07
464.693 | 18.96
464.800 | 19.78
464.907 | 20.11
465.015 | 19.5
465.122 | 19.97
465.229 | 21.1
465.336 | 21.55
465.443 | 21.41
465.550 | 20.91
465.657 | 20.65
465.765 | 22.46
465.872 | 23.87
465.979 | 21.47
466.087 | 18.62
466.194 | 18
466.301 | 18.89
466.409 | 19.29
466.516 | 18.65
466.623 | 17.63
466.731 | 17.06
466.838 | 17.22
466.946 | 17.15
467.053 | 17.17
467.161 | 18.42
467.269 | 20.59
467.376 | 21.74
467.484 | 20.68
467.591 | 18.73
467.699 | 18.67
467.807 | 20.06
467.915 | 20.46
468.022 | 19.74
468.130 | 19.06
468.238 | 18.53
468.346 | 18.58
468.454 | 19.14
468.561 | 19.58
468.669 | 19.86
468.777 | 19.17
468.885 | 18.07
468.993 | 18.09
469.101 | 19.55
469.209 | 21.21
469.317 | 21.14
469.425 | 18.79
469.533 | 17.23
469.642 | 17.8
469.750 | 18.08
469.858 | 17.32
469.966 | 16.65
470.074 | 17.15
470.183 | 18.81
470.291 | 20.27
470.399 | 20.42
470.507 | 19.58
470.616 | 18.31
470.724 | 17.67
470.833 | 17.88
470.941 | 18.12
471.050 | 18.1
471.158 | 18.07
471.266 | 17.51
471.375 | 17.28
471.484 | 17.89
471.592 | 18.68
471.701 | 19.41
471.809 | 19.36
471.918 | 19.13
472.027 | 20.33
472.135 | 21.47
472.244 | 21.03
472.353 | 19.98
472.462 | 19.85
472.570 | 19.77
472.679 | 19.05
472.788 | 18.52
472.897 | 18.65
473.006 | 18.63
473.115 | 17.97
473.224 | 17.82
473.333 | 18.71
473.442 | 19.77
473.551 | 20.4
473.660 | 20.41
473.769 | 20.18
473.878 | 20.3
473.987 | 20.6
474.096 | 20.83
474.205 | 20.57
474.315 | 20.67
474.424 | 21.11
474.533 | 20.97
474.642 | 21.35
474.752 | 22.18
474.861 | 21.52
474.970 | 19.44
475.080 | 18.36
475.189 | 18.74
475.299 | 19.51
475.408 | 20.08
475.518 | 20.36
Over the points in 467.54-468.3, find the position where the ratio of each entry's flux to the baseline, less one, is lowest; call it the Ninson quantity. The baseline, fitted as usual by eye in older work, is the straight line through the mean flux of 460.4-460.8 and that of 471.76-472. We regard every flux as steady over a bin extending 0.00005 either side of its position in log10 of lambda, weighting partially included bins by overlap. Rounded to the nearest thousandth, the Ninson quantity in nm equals 468.238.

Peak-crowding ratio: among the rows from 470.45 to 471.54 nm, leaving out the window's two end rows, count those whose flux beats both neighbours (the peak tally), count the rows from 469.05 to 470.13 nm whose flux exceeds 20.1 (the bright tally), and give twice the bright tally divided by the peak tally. 4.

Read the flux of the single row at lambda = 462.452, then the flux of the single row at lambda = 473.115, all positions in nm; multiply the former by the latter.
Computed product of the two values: 367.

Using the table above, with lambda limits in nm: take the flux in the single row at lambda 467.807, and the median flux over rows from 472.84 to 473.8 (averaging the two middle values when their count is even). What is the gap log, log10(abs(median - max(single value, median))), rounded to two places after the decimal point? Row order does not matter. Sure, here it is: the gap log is 0.13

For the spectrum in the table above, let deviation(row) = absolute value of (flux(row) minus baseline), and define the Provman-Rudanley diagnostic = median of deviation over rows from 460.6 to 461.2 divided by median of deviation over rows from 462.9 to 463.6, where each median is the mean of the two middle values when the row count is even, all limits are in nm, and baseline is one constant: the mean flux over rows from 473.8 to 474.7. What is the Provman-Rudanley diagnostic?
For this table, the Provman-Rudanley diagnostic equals 0.98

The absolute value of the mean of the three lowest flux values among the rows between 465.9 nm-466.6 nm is 18.4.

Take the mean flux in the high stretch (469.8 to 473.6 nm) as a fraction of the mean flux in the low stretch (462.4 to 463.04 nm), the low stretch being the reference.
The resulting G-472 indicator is 0.92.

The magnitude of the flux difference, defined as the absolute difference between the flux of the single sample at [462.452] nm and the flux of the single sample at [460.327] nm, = 1.3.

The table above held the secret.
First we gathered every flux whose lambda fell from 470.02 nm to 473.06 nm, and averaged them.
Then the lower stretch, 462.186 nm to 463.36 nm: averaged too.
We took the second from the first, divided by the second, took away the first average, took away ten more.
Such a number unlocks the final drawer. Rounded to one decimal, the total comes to -29.0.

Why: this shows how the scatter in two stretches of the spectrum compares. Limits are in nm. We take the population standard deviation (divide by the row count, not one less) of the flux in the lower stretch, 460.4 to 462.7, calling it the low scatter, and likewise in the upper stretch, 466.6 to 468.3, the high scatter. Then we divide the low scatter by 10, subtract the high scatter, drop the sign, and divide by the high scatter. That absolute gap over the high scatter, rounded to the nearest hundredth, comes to 0.88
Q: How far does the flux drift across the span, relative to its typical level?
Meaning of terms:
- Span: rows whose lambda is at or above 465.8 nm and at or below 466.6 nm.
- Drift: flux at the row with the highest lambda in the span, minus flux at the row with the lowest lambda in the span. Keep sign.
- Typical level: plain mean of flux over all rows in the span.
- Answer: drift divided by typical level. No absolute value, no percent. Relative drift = -0.26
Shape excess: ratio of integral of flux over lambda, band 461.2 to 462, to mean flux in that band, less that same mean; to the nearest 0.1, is -19.1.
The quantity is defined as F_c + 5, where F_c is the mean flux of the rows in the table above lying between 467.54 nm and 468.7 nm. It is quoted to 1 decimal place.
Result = 24.3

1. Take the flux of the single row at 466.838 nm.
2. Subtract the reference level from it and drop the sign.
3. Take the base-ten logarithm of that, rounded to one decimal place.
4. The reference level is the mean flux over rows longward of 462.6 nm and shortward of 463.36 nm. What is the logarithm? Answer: 0.5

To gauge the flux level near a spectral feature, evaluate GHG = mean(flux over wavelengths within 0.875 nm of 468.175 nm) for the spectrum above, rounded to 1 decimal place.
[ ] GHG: 19.4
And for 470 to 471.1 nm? 18.6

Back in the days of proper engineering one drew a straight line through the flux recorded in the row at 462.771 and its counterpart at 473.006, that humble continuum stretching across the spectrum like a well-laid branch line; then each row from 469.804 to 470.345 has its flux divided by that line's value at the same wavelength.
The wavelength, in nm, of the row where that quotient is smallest 469.966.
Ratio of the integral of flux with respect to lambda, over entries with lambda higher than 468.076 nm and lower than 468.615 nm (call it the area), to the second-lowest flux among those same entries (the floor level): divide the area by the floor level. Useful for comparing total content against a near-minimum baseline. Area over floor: 0.551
